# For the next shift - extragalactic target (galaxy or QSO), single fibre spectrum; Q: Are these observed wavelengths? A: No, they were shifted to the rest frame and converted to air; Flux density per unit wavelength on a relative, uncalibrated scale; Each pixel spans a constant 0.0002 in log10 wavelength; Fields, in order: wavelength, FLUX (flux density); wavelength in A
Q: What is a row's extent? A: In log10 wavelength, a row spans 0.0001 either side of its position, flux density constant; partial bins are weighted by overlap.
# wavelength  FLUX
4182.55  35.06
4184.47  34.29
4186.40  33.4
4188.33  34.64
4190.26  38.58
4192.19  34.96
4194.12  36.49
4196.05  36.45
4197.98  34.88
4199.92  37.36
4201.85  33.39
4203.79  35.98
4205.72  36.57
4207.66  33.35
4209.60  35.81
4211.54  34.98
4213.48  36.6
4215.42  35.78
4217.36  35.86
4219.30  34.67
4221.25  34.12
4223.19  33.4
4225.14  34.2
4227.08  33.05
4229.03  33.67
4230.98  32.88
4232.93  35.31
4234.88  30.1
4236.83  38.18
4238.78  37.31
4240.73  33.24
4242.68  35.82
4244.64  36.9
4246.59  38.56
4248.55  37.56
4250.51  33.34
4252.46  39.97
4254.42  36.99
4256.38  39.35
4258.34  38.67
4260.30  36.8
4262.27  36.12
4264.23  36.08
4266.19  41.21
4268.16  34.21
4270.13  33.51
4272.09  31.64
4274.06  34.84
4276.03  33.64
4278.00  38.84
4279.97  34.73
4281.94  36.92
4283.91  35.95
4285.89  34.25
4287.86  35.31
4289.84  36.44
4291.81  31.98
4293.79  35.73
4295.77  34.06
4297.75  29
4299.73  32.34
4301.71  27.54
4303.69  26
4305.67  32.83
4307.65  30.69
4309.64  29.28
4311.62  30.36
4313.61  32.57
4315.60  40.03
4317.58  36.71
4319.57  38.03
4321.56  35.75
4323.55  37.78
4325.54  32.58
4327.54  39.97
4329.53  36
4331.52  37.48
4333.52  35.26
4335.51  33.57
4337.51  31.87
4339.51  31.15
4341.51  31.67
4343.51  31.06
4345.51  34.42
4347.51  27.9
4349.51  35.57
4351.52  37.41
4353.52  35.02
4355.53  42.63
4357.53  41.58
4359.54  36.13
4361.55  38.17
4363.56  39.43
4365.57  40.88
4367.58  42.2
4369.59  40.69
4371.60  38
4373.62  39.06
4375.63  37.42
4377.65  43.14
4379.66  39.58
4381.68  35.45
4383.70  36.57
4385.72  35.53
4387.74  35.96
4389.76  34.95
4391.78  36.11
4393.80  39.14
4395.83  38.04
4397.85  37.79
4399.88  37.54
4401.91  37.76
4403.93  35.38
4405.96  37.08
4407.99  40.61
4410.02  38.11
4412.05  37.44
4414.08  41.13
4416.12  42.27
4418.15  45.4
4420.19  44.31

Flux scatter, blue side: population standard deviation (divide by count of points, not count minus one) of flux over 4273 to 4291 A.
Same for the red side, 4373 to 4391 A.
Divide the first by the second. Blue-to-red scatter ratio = 0.60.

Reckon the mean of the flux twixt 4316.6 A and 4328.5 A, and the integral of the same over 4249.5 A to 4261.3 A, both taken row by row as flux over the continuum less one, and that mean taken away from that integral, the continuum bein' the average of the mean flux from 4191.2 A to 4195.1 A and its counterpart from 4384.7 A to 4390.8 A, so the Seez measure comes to 0.6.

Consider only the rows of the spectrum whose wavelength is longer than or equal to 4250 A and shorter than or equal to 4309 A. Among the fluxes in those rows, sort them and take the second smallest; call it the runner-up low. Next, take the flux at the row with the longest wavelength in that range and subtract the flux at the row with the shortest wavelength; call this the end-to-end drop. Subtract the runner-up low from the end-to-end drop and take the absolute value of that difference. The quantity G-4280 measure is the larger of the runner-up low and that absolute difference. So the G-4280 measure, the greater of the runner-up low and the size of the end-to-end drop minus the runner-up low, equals 30.2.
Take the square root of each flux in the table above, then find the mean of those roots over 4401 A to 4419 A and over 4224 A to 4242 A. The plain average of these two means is 6.06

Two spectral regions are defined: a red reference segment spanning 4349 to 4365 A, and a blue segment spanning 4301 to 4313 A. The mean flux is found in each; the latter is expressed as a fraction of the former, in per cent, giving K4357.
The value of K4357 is 77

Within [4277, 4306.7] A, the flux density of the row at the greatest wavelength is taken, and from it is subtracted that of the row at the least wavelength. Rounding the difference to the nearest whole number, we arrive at -6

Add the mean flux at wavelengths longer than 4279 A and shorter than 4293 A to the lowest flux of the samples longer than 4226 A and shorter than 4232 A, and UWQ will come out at 68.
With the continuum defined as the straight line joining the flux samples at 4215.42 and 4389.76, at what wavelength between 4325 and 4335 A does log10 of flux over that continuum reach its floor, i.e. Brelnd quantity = 4325.54 A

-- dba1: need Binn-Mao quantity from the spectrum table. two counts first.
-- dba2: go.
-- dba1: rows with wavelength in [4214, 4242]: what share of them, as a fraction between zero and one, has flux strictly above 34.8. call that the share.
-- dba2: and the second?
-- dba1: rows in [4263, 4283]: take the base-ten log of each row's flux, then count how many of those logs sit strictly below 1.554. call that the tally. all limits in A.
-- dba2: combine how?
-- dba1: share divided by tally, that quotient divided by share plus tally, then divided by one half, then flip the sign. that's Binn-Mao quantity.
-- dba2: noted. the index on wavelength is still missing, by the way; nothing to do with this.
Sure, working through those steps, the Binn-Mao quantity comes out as -0.019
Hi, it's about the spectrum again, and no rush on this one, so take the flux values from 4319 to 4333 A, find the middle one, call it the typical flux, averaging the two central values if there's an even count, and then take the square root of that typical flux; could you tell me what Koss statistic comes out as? 6.12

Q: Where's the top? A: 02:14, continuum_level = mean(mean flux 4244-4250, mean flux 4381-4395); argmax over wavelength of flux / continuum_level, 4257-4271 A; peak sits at 4266.19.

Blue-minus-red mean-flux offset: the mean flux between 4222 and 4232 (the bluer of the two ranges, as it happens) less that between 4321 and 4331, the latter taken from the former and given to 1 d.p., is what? -3.0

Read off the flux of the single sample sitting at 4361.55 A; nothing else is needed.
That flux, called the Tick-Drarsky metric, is 38.17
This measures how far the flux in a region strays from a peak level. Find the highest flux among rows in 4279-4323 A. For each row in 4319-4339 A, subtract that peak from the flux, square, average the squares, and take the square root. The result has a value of 4.9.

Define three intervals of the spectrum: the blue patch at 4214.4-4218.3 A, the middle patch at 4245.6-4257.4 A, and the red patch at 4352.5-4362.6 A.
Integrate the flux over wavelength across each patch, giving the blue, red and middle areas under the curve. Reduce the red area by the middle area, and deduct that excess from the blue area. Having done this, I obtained 193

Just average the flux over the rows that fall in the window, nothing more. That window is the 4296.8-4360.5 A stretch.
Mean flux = 34.1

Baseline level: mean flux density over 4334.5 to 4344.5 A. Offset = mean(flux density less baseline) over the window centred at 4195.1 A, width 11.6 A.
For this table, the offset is 4.6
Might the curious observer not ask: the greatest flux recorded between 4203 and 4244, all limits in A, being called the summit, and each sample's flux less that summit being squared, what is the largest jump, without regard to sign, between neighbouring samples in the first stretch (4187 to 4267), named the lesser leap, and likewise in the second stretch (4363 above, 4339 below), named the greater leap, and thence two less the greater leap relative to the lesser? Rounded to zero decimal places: 0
